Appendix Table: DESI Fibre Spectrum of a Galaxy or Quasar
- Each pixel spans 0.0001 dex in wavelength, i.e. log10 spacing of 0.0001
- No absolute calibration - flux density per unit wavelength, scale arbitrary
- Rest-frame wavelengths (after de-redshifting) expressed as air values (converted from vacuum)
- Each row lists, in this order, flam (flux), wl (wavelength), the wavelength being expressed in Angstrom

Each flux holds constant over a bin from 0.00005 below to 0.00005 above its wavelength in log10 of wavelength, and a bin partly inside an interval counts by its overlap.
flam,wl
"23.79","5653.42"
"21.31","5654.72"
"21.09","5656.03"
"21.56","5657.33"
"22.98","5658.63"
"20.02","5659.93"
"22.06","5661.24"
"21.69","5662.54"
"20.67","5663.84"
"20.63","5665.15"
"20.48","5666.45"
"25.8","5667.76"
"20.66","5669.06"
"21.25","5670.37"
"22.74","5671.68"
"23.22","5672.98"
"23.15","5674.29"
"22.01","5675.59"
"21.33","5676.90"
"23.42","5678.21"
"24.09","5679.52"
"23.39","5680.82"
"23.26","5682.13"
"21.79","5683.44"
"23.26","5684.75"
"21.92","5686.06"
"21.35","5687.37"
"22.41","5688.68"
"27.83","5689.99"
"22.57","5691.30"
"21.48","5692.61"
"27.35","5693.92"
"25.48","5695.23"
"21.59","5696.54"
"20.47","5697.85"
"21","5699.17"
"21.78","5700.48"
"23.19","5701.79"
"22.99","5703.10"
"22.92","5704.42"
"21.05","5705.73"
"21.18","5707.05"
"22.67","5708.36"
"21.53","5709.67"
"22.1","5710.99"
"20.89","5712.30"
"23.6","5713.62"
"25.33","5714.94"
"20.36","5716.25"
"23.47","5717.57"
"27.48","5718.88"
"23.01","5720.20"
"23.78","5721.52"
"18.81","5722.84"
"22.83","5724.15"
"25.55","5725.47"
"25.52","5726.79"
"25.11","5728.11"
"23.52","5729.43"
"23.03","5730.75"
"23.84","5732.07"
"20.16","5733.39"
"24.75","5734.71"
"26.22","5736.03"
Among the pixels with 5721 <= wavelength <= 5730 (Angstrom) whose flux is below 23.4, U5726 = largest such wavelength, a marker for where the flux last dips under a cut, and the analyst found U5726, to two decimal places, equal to 5724.15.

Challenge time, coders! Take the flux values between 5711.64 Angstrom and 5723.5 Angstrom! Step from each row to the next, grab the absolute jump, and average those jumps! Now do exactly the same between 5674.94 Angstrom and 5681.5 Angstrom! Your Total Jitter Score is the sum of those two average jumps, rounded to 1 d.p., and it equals 4.4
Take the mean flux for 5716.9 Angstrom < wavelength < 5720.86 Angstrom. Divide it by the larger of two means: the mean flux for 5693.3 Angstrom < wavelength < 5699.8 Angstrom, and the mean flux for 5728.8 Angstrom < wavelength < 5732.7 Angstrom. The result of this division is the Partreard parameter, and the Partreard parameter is 1.05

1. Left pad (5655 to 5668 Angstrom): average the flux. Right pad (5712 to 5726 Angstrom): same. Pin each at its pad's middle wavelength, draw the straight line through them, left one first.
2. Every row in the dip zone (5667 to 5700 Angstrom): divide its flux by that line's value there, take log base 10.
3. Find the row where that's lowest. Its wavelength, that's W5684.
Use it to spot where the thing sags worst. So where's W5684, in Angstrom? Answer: 5697.85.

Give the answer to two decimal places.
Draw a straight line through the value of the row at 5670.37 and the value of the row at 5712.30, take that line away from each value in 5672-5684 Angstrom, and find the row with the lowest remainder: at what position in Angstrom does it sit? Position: 5676.90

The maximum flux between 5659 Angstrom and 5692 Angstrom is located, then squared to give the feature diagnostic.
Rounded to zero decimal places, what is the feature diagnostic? 775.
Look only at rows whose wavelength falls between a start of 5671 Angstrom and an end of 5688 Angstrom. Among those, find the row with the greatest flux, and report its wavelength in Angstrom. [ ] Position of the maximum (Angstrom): 5679.52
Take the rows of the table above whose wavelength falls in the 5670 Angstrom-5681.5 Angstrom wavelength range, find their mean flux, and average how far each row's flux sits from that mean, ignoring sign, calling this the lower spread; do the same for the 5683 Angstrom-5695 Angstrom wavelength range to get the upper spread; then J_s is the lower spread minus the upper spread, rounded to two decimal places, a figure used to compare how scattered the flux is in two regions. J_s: -1.09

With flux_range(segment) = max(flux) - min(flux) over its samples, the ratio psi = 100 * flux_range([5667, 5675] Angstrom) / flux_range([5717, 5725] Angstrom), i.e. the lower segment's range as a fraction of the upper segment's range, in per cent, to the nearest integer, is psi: 59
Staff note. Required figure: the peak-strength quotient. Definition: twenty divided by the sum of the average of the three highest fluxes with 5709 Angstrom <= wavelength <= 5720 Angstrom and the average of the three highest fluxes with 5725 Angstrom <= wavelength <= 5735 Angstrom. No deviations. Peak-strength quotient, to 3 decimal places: 0.393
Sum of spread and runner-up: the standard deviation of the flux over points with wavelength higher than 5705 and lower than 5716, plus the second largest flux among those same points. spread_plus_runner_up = 25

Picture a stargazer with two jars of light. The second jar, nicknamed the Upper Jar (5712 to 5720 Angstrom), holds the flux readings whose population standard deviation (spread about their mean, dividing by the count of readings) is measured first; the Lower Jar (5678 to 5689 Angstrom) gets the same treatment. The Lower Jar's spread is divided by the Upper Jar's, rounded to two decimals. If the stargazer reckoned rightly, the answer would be 0.36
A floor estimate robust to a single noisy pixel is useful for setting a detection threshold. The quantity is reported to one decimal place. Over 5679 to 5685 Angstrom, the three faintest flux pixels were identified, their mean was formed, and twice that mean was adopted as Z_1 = 45.5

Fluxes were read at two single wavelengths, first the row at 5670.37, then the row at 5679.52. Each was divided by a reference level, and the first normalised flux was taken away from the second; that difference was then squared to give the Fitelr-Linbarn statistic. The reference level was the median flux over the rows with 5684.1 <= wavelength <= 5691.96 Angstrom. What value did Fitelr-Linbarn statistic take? 0.016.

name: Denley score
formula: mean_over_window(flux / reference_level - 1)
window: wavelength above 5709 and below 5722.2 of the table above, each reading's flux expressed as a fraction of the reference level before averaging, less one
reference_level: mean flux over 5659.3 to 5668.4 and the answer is 0.071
